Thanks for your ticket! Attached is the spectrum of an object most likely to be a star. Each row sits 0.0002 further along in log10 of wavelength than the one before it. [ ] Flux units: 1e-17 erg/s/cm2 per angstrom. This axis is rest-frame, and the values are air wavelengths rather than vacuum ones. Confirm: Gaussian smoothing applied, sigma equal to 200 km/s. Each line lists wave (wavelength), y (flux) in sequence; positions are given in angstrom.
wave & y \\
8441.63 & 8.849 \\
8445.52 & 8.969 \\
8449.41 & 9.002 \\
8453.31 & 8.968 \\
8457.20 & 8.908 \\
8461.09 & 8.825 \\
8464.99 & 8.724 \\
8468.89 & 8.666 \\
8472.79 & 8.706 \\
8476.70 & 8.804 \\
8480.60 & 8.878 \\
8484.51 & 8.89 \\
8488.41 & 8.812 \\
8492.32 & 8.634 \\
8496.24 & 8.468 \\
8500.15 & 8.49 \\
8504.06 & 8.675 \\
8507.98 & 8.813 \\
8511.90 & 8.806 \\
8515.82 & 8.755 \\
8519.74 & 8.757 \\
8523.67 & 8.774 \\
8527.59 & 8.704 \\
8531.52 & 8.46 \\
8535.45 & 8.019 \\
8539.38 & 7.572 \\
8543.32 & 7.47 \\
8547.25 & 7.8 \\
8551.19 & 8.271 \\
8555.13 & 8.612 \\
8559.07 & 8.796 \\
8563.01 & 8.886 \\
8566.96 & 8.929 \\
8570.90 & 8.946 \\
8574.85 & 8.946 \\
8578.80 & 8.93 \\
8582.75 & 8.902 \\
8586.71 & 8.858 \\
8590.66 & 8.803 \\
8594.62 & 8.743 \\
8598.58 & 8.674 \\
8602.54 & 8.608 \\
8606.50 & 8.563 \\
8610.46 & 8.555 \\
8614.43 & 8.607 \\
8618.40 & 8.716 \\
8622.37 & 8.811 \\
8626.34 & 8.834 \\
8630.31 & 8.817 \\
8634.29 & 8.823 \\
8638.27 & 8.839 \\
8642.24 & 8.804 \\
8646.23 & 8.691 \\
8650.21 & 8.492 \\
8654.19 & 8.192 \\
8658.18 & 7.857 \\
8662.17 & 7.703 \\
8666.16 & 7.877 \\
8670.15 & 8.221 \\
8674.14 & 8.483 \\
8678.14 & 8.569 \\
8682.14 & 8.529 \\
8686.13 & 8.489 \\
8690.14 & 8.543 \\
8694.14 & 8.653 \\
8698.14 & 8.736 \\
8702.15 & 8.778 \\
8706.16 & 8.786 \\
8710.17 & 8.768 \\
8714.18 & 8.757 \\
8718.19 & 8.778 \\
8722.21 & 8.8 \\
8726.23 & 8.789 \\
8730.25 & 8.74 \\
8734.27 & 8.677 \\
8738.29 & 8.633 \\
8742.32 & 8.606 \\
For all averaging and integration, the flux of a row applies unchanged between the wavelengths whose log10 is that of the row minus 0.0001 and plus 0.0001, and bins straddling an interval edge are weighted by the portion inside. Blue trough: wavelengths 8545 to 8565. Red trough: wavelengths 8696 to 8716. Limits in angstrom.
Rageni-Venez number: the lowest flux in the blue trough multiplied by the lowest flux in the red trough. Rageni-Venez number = 68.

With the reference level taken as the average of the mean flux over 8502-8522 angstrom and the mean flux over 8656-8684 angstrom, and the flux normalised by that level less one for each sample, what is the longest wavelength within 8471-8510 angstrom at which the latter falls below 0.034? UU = 8504.06 angstrom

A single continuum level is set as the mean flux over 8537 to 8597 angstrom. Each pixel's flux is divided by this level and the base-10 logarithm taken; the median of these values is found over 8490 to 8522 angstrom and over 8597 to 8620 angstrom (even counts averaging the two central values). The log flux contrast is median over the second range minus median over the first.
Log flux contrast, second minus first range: -0.0054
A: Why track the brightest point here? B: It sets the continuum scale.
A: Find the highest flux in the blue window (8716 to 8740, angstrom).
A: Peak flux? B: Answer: 8.8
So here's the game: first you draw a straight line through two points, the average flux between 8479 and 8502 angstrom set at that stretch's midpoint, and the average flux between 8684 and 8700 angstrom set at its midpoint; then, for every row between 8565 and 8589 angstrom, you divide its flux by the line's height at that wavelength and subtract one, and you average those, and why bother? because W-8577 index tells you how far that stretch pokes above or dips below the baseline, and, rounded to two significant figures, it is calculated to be 0.030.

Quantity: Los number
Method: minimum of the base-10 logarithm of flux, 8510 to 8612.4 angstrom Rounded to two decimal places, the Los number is 0.87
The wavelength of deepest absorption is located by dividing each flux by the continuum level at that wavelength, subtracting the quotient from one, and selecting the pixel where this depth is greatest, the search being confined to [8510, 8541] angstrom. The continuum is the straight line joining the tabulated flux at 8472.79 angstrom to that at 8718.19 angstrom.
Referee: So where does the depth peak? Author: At 8539.38 angstrom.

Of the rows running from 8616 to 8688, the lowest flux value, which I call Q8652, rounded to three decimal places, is 7.703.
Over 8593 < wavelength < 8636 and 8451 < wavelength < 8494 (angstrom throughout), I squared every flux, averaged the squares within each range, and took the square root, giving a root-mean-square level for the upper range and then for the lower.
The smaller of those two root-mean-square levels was 8.71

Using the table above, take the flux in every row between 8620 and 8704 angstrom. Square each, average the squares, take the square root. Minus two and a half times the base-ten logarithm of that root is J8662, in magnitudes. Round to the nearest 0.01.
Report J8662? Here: -2.33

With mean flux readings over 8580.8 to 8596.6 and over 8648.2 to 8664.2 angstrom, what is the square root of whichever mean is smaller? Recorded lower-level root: 2.84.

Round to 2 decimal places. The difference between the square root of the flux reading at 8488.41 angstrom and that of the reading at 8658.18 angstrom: 0.17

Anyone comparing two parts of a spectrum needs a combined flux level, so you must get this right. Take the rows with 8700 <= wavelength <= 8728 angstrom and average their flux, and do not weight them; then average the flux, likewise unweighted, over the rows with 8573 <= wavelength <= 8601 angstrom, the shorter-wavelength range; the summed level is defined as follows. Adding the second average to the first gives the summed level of 17.6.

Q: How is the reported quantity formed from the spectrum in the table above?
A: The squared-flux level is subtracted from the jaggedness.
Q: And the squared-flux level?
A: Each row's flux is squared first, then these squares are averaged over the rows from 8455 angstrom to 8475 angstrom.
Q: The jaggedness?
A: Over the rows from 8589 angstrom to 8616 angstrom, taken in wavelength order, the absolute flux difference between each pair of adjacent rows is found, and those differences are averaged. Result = -76.8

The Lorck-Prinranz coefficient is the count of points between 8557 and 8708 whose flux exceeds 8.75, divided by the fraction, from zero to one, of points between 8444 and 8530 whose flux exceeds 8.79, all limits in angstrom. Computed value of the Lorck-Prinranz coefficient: 34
